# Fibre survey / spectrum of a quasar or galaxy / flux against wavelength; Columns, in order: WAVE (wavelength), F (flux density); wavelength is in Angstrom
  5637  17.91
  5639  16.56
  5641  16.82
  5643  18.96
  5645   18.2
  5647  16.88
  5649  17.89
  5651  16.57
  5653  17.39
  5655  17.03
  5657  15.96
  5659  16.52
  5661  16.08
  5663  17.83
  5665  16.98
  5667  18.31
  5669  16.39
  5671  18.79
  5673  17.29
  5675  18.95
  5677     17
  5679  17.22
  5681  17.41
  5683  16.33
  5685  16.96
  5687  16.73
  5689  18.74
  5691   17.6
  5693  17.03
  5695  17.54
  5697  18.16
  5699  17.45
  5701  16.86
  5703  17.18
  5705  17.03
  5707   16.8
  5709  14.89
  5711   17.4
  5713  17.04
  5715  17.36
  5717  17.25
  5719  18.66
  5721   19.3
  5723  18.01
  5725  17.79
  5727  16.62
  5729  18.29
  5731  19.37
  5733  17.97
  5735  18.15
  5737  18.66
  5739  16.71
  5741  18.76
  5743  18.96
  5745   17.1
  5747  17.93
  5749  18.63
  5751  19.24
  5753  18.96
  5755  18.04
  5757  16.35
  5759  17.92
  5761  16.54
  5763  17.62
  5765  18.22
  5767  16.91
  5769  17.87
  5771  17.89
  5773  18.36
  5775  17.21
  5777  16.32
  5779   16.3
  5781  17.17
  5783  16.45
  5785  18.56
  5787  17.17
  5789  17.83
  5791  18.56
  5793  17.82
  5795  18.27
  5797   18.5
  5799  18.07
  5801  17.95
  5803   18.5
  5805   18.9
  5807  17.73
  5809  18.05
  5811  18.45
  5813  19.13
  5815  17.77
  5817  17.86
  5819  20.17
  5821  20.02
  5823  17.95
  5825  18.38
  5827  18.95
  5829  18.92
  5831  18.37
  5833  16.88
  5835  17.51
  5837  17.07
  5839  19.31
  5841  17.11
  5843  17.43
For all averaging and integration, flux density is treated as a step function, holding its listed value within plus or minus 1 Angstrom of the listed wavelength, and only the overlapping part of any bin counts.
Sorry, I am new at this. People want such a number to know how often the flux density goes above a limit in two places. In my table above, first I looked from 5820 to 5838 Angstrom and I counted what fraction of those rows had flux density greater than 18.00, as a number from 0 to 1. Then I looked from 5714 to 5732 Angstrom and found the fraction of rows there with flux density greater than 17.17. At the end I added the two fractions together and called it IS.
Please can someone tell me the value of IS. 1.4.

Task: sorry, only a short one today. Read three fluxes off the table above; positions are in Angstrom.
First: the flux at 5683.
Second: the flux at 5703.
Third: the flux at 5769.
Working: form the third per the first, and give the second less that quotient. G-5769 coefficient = 16.1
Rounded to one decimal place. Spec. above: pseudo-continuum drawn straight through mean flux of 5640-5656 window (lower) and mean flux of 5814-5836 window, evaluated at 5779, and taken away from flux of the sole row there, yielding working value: -1.9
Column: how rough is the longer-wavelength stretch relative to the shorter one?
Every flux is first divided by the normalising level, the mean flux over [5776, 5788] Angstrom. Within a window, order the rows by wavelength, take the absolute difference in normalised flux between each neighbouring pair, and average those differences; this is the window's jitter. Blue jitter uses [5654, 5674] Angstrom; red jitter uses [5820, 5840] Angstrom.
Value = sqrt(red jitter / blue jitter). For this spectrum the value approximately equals 0.85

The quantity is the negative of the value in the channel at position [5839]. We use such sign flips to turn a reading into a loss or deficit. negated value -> -19.3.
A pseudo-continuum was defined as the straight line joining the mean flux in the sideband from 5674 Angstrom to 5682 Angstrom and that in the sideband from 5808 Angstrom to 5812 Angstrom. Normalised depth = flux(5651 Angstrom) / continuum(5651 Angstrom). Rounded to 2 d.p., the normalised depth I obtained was 0.95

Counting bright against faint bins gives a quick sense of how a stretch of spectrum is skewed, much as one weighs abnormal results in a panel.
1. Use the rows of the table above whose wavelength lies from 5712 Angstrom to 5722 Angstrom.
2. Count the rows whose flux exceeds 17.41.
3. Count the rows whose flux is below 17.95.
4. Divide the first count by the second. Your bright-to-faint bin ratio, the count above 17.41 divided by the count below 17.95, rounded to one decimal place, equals 0.7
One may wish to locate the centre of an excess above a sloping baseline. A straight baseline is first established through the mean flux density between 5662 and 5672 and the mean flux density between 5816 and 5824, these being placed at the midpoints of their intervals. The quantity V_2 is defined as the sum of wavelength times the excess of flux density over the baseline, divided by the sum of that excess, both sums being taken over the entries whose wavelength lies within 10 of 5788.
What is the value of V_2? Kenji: 5785.0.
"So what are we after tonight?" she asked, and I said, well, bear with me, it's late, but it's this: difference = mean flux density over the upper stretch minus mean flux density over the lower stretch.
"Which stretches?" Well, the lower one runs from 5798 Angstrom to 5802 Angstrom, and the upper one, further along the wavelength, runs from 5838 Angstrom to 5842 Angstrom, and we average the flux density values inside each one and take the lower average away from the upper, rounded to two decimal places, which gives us 0.20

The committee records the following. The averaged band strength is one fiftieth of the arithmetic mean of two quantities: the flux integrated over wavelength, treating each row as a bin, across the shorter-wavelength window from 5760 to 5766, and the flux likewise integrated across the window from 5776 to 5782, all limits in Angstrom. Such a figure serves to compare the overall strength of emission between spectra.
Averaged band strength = 2.04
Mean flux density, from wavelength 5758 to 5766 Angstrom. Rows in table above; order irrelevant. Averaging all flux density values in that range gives 17.6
